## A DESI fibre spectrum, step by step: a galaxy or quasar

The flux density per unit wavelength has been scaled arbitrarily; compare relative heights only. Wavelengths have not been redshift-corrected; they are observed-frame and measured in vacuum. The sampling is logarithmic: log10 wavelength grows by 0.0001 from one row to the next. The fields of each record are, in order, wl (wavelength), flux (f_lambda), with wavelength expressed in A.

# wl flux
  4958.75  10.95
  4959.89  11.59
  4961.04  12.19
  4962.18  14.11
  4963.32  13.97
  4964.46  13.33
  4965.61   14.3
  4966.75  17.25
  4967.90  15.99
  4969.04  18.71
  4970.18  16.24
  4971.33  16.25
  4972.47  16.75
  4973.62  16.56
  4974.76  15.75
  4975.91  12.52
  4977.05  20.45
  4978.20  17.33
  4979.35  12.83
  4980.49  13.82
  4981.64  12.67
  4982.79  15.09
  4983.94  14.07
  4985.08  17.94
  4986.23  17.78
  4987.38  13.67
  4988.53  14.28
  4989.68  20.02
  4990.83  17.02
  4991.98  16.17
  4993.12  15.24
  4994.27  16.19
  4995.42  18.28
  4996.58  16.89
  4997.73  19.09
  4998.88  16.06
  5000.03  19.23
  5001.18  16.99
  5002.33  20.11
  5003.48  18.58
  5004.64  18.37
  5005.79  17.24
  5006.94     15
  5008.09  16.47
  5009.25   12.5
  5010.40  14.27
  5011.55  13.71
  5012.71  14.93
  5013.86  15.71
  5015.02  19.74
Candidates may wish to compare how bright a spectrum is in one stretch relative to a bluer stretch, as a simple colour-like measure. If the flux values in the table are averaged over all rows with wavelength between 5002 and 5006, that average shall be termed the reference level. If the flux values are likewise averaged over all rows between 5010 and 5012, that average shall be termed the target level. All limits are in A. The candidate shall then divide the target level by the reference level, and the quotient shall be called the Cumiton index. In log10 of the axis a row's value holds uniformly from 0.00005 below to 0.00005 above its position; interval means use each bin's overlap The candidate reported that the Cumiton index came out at 0.75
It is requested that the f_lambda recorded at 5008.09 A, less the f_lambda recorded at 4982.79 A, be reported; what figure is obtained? 1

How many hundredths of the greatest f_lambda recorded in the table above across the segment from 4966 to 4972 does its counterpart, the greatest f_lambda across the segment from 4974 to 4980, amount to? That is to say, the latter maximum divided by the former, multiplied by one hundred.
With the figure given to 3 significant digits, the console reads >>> 109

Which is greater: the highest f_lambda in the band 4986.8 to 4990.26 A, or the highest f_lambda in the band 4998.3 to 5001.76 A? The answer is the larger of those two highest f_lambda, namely 20.0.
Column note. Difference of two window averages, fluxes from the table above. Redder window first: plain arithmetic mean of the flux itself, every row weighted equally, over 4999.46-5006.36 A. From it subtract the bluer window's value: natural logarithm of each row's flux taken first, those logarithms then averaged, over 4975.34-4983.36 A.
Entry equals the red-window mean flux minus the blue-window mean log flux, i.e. 15.7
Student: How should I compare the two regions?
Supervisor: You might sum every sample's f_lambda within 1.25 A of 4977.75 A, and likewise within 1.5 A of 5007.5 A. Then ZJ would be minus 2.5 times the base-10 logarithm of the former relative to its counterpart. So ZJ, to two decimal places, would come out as -0.20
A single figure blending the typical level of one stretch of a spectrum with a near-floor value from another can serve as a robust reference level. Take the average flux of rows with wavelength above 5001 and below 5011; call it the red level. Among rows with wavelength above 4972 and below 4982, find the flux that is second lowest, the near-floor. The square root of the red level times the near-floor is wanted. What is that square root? 14.5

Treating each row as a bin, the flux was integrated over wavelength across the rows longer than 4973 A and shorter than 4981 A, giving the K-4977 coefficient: 125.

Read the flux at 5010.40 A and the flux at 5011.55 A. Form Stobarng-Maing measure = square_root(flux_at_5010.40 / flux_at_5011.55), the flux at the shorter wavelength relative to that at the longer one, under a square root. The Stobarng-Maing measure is 1.02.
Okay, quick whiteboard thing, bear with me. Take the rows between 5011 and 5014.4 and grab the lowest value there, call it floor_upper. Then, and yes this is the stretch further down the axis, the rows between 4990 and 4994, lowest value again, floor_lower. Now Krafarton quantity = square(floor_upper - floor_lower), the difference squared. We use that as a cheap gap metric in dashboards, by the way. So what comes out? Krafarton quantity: 2.3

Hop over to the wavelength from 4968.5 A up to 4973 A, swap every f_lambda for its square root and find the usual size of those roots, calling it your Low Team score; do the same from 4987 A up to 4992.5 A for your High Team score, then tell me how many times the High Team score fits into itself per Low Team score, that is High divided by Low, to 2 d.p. 0.98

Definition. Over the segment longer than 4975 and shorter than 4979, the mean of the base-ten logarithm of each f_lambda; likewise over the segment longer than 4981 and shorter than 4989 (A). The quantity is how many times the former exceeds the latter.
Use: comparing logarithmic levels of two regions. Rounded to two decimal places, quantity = 1.03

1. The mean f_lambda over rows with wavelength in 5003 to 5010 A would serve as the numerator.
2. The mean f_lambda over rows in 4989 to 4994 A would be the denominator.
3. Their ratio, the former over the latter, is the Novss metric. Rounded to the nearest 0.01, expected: 0.96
